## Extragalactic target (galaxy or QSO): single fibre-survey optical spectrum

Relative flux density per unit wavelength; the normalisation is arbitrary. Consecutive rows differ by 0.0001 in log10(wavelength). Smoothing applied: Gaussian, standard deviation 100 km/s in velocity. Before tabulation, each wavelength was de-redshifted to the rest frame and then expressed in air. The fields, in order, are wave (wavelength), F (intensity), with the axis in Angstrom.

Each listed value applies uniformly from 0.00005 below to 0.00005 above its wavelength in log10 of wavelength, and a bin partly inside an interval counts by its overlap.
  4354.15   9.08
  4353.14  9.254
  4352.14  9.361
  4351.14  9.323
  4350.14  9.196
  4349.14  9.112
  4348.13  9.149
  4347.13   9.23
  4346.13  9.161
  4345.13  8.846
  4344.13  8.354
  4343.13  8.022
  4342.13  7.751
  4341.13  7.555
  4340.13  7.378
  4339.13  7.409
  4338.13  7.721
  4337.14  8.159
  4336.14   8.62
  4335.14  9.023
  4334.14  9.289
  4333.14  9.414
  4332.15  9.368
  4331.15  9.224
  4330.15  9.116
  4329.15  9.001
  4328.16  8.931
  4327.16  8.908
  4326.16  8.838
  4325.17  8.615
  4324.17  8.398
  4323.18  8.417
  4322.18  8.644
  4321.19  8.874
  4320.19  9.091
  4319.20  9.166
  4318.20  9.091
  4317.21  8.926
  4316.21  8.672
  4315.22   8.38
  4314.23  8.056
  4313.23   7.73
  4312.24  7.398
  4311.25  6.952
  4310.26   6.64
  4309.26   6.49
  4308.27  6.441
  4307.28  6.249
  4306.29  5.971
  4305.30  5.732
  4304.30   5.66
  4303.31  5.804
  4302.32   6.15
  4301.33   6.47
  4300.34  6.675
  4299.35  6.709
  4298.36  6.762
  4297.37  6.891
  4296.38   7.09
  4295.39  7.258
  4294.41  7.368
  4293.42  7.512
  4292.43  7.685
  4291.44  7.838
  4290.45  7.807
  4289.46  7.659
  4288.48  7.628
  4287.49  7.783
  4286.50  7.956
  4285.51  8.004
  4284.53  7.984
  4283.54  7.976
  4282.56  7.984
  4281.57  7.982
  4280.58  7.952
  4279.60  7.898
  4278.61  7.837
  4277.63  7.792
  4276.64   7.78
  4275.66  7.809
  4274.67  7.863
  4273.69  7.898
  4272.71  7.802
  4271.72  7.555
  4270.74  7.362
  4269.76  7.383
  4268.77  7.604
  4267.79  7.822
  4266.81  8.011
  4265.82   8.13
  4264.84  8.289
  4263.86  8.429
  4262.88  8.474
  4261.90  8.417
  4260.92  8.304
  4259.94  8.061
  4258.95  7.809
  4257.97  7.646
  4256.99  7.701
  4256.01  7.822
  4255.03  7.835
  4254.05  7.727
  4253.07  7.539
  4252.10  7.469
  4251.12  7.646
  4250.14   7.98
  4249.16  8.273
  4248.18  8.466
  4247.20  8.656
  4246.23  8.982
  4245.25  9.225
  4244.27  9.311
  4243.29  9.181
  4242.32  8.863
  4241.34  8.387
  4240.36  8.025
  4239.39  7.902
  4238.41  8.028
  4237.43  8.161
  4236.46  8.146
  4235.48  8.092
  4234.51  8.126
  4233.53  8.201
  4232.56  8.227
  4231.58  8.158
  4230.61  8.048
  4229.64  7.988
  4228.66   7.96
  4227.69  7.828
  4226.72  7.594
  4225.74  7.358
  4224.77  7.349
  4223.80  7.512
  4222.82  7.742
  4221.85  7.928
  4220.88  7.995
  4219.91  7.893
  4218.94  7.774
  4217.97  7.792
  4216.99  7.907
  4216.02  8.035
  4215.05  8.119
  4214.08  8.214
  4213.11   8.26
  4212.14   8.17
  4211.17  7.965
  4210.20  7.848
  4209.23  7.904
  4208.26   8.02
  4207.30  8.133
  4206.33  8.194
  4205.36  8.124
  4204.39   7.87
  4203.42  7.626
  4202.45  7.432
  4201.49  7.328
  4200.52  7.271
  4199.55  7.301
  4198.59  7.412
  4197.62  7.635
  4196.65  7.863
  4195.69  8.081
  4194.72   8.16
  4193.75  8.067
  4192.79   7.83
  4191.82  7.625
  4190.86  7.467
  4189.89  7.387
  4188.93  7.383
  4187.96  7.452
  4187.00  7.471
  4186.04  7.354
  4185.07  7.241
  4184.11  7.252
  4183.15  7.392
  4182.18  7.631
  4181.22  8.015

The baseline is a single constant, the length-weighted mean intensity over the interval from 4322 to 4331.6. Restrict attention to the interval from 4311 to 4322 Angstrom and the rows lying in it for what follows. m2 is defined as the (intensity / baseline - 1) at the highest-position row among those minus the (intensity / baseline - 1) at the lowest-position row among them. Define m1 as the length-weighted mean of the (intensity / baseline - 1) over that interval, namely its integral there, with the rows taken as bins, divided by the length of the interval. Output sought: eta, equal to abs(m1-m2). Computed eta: 0.26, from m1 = -0.04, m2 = 0.22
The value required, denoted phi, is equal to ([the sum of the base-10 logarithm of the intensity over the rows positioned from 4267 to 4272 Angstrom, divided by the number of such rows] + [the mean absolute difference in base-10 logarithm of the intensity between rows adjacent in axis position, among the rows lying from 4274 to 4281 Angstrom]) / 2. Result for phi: 0.440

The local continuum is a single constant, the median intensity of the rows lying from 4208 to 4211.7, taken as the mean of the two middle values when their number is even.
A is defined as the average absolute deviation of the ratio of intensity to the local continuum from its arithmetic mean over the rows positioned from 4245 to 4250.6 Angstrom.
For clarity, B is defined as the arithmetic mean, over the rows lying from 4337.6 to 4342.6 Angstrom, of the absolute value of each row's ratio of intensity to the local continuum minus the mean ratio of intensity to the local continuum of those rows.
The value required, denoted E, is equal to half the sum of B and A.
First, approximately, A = 0.045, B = 0.017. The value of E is 0.031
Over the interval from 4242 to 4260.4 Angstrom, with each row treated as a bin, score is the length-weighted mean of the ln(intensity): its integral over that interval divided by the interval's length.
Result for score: 2.10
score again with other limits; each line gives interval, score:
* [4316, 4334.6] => 2.19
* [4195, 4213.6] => 2.06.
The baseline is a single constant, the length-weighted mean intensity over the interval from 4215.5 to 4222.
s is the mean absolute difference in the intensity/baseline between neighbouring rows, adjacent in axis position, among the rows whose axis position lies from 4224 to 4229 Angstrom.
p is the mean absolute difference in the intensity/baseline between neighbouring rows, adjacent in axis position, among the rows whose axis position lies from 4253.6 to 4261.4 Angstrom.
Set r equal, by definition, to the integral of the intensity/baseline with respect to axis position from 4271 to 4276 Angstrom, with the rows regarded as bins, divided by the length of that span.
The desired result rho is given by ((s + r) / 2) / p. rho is 29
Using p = 0.017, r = 0.98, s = 0.019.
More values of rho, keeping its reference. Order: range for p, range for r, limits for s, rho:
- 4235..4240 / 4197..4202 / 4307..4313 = 47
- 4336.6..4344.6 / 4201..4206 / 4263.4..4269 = 16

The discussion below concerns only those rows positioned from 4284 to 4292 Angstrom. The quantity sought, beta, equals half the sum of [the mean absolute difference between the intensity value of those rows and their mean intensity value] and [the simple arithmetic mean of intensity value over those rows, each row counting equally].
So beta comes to 3.97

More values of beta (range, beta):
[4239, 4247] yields 4.60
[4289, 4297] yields 3.87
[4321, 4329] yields 4.44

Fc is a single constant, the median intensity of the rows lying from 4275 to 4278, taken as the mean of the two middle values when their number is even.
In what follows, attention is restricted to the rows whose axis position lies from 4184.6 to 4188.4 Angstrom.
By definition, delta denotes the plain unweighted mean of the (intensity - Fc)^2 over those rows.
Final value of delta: 0.18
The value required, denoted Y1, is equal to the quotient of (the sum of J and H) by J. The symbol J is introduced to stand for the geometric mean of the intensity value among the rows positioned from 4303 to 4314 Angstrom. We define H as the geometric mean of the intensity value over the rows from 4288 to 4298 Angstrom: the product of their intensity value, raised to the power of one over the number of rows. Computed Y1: 2.16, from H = 7.5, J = 6.4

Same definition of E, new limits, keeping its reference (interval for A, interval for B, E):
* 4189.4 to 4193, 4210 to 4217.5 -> 0.017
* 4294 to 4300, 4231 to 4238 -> 0.016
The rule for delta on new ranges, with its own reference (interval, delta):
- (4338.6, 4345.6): 0.27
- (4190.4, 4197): 0.06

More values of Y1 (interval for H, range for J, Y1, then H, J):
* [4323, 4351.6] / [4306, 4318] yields 2.19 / 8.7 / 7.3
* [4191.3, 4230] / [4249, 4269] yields 1.98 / 7.8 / 7.9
